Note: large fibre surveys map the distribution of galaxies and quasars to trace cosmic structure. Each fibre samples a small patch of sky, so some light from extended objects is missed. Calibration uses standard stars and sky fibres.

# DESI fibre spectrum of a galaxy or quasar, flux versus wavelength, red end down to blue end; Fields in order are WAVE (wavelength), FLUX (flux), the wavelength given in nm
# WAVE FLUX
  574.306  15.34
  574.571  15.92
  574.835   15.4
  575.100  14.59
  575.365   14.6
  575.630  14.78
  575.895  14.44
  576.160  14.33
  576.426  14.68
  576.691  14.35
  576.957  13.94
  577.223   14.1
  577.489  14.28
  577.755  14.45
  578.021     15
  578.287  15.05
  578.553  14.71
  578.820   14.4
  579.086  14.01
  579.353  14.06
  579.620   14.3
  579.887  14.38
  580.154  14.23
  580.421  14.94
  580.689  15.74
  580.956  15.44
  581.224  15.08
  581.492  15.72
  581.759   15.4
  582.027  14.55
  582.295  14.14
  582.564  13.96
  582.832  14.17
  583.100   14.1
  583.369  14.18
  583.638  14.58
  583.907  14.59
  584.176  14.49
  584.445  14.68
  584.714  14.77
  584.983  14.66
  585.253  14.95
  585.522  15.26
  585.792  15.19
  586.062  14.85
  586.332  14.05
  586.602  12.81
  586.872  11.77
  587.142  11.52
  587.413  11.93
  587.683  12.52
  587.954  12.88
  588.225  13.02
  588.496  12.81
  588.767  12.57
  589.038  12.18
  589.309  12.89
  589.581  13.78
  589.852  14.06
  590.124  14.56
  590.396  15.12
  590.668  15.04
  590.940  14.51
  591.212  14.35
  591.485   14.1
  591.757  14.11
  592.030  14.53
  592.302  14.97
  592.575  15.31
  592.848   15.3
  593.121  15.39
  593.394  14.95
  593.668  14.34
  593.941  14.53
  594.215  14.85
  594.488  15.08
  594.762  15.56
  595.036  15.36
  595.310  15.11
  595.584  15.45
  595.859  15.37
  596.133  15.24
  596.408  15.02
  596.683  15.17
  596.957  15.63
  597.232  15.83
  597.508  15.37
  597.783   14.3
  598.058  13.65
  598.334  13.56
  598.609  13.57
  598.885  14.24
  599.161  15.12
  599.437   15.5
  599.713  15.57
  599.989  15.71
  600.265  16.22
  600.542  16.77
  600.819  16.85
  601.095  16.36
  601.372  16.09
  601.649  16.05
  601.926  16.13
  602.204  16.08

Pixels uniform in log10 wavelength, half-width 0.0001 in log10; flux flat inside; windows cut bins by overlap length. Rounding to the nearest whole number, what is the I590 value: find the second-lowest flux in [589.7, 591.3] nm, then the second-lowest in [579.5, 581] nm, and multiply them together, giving 205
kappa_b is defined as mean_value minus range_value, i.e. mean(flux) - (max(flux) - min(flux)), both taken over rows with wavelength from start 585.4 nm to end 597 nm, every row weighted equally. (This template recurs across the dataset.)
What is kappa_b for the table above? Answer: 10.1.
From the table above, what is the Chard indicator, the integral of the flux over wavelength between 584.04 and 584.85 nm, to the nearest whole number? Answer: 12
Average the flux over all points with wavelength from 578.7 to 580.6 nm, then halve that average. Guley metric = 7.2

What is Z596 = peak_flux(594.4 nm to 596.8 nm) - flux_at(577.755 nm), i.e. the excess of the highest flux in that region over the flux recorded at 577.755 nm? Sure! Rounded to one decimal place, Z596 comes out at 1.1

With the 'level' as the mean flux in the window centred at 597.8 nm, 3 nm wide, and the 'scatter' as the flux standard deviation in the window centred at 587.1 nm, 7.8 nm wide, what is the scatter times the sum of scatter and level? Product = 18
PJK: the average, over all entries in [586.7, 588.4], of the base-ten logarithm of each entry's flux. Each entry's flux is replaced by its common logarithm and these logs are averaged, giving 1.09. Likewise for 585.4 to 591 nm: 1.13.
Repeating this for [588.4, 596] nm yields 1.16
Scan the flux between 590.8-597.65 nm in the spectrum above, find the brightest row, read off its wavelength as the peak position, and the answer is 597.232 nm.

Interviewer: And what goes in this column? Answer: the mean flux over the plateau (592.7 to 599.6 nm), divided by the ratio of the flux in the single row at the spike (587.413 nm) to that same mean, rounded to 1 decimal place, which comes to 18.7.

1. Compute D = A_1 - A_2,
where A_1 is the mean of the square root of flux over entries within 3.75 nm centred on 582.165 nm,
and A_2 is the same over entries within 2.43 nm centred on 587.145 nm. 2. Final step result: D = 0.26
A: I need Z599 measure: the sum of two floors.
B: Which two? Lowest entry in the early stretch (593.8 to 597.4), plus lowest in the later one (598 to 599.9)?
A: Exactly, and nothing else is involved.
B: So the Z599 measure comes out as 28.1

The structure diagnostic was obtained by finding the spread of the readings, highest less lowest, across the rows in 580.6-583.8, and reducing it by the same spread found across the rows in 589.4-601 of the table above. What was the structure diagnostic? -1.5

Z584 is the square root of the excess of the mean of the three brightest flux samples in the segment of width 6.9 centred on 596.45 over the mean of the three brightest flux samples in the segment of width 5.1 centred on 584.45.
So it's 0.74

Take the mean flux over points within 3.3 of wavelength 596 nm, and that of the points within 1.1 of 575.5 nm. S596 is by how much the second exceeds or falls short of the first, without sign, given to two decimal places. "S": 0.07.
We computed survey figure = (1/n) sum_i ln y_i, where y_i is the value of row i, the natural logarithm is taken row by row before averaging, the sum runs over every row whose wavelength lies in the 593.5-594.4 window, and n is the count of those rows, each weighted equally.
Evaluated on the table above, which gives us 2.68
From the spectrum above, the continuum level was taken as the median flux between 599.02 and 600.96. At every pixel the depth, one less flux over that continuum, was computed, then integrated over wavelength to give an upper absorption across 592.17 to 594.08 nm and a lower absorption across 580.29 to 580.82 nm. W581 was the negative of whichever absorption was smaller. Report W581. -0.01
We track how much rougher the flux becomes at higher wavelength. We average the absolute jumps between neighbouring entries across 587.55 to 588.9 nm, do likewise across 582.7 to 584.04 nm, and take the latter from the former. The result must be 0.10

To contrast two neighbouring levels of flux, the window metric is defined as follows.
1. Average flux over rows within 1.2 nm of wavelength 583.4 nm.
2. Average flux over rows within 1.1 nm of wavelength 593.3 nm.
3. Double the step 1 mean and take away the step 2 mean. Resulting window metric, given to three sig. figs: 13.7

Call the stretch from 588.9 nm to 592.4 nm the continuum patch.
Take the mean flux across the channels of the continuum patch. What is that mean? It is 14.2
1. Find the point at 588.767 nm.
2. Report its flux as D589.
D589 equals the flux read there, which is 12.57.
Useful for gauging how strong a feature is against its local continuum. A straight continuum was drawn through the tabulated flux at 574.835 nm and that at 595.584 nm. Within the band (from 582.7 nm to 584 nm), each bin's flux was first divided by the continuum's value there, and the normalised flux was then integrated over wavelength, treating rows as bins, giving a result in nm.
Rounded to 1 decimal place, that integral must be 1.2 nm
